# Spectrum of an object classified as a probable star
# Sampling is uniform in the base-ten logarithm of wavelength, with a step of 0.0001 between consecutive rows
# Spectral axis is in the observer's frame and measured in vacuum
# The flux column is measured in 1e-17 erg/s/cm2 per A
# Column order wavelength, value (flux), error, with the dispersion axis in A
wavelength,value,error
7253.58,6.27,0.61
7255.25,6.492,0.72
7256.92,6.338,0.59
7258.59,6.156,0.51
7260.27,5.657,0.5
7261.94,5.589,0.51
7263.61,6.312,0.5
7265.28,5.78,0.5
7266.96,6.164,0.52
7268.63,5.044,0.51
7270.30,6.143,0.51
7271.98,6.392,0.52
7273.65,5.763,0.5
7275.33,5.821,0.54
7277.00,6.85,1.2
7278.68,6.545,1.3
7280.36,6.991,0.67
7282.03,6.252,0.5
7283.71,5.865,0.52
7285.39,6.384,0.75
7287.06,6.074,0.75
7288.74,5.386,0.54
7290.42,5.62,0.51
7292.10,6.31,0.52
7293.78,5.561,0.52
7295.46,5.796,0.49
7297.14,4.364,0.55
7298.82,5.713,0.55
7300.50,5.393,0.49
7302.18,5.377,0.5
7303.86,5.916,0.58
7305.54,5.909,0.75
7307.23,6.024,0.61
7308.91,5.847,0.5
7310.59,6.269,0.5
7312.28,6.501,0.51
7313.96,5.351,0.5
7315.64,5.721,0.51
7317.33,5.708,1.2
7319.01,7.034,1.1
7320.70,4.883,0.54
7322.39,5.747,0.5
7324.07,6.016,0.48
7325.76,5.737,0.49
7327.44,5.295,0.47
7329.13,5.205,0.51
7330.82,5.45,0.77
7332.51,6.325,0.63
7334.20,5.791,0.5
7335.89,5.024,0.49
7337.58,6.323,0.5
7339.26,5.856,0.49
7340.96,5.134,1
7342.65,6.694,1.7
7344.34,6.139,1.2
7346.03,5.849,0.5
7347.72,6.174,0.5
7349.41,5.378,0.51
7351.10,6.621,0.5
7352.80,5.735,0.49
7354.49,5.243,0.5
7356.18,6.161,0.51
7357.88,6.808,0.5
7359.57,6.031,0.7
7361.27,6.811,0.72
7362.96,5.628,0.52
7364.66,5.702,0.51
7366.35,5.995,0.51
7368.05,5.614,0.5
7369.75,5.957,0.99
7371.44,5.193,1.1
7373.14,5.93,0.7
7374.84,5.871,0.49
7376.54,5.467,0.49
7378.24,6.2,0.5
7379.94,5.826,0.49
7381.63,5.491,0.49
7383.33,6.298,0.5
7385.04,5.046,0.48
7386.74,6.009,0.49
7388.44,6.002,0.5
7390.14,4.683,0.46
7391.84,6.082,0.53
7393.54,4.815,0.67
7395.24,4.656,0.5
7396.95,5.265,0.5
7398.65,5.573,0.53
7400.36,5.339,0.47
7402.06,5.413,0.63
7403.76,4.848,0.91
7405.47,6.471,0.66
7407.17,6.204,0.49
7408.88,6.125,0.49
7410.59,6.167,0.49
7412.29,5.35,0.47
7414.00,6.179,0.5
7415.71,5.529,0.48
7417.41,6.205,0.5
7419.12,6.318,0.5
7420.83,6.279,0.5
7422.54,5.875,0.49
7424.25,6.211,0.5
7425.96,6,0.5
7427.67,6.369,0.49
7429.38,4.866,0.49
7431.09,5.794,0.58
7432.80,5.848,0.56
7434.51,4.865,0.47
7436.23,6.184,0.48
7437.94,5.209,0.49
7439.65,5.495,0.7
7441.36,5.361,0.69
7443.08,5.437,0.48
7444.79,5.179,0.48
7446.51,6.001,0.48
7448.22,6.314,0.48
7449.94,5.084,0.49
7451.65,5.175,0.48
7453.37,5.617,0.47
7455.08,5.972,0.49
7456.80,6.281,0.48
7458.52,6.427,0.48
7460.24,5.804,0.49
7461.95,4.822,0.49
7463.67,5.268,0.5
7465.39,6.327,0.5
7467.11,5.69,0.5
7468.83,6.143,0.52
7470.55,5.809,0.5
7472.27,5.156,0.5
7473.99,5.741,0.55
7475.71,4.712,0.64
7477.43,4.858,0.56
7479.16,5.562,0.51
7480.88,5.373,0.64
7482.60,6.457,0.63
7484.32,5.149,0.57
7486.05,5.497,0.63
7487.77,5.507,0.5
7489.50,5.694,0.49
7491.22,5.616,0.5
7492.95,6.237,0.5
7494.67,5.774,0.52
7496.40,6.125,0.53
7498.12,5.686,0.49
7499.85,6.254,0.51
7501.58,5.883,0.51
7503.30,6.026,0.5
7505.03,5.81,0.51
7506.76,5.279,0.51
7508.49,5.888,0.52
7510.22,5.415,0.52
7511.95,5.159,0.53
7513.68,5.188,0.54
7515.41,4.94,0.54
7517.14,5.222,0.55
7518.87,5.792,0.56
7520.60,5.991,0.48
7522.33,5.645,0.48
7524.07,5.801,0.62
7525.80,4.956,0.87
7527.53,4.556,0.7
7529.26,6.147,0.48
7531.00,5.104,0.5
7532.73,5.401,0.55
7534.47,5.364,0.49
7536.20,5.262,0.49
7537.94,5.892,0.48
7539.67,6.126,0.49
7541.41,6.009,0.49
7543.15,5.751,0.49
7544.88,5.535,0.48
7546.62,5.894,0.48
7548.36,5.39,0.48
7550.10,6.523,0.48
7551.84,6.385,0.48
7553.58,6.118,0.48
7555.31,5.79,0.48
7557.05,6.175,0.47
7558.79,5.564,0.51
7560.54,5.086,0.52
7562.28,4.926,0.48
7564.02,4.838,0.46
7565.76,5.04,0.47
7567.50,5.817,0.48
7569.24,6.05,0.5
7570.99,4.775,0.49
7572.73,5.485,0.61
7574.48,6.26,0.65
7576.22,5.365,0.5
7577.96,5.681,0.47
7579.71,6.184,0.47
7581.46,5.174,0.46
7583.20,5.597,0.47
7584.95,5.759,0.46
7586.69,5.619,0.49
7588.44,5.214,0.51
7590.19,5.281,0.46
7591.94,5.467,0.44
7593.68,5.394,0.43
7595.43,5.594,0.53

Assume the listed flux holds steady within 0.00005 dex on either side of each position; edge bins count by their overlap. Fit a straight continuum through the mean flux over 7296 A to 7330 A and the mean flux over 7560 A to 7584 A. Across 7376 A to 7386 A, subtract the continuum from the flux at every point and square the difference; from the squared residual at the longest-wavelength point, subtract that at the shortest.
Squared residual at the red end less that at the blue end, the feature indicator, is 0.31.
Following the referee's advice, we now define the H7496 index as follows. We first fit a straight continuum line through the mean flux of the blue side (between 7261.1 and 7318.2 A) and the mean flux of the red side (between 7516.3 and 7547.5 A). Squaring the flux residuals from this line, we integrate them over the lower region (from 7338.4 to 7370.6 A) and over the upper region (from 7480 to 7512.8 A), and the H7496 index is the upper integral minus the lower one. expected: -3.6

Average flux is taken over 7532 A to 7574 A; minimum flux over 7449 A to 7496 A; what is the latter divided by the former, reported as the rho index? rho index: 0.836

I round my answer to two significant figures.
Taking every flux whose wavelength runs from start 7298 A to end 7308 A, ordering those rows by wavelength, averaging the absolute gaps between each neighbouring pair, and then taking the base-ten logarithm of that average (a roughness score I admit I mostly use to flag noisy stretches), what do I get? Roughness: -0.70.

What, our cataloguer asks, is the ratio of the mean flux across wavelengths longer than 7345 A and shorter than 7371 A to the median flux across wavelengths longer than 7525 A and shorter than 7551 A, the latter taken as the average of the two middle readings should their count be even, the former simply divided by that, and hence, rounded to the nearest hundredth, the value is 1.08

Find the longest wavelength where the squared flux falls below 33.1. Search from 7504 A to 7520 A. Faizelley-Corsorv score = 7517.14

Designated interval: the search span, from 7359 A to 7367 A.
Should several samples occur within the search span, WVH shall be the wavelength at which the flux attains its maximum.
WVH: 7361.27 A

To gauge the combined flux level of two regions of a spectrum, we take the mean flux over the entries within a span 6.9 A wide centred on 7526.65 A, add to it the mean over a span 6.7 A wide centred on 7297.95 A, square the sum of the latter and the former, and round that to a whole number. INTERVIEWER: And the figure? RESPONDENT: 114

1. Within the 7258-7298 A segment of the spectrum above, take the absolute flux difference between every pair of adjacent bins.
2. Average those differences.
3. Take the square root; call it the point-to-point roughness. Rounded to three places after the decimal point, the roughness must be 0.755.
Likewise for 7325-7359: 0.832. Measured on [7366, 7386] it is 0.750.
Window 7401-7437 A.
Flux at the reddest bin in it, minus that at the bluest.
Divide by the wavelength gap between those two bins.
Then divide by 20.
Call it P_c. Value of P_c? 0.0011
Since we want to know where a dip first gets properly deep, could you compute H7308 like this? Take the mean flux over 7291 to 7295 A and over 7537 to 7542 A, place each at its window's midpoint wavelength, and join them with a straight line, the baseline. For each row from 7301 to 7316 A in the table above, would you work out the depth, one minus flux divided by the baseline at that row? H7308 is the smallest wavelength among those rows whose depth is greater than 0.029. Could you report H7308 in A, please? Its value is 7302.18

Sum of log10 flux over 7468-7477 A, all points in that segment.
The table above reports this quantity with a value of 3.70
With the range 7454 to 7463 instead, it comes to 3.83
